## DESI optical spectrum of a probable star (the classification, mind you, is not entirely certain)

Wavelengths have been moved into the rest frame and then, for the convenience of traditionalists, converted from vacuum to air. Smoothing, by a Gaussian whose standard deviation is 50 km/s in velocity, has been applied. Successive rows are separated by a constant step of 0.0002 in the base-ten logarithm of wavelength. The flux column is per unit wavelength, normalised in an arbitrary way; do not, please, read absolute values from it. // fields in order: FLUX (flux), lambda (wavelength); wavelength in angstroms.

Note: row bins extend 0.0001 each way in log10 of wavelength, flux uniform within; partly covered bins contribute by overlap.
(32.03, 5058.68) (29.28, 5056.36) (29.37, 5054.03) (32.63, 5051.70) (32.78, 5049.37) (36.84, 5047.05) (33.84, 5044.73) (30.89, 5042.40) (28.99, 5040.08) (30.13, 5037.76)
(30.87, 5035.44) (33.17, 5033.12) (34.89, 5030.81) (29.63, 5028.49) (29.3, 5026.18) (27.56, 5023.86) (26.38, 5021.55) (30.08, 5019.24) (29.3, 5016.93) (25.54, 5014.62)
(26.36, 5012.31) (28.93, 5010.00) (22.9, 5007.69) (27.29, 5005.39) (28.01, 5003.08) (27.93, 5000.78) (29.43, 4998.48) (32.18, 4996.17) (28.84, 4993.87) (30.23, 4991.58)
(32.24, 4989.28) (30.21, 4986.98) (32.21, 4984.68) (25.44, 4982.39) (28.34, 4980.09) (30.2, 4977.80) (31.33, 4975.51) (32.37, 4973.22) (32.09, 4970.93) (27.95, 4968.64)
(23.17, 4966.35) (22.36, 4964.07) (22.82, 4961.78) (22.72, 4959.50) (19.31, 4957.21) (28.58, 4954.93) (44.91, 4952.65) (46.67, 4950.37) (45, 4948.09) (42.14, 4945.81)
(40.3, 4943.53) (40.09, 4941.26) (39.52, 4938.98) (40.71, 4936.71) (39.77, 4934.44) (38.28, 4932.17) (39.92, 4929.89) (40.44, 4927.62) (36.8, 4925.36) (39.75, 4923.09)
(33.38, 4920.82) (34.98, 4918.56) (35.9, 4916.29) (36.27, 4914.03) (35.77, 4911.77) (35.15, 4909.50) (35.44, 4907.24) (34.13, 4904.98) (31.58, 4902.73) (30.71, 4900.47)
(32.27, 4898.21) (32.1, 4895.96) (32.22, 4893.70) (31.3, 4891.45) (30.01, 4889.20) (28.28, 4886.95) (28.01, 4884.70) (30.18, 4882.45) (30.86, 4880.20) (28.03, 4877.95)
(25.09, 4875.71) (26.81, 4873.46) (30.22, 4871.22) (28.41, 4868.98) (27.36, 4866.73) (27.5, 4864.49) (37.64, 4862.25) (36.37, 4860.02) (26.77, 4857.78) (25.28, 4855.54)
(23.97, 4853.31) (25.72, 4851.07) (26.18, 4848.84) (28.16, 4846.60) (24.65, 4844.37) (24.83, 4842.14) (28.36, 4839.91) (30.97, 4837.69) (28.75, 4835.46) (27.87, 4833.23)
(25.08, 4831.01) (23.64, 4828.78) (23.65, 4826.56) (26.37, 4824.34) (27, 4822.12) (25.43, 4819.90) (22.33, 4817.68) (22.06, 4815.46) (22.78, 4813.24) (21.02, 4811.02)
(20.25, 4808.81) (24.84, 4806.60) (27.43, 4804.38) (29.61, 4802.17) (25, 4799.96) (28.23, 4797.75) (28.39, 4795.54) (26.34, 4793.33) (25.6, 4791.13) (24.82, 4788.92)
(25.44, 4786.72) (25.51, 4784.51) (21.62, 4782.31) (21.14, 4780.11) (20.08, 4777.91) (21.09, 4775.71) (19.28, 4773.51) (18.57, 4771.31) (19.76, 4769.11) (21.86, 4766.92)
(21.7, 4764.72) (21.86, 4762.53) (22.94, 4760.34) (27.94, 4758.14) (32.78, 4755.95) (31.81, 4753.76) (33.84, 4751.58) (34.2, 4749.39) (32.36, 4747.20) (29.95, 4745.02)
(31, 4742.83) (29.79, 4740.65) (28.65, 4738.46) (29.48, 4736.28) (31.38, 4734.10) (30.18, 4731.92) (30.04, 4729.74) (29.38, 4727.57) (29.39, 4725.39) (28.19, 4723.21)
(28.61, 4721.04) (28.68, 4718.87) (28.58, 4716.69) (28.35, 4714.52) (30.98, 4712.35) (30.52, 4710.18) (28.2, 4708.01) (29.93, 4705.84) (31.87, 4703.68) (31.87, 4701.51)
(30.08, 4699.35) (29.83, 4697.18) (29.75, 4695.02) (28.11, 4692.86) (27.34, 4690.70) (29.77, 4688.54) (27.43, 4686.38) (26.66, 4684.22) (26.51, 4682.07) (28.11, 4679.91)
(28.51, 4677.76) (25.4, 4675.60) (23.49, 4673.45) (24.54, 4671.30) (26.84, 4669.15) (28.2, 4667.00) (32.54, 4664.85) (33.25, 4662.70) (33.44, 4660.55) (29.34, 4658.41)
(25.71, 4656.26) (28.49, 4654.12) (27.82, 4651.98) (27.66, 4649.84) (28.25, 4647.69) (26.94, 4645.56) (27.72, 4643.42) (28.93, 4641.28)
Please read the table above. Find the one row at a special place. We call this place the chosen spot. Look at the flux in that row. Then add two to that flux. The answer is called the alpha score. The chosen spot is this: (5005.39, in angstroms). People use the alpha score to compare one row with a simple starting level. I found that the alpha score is 29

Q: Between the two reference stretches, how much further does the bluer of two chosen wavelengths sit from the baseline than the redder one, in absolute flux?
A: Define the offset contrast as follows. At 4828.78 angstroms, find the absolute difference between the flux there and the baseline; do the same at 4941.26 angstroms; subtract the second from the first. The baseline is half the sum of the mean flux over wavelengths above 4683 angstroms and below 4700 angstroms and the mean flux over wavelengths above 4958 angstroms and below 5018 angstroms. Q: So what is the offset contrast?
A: -7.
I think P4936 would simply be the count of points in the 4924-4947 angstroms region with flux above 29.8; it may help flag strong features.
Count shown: 10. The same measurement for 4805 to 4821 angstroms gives 0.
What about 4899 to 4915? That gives 7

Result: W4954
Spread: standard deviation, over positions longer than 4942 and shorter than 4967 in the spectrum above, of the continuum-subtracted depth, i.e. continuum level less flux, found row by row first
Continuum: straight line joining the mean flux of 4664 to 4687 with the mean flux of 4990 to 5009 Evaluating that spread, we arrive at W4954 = 11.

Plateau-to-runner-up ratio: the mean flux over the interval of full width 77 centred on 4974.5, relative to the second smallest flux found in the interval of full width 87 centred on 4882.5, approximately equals 1.27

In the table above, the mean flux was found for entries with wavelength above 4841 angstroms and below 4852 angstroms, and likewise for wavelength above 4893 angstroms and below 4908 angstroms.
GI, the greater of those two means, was 32.6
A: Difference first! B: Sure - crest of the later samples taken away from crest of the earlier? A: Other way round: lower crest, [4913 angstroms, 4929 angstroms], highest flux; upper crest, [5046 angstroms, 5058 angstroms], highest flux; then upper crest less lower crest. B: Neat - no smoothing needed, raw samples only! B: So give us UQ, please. -3.6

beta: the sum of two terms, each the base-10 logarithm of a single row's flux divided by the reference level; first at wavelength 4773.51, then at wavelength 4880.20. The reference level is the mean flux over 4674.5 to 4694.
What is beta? -0.11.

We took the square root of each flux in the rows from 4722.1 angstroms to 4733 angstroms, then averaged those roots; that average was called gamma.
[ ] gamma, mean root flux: 5.43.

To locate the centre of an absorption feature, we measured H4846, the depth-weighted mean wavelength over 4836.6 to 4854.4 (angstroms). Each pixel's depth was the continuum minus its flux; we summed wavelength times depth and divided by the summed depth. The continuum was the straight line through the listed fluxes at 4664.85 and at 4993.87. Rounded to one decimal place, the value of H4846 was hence 4847.4 angstroms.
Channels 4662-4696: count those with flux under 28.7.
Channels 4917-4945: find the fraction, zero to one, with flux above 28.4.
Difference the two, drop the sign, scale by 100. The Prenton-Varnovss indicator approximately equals 1100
